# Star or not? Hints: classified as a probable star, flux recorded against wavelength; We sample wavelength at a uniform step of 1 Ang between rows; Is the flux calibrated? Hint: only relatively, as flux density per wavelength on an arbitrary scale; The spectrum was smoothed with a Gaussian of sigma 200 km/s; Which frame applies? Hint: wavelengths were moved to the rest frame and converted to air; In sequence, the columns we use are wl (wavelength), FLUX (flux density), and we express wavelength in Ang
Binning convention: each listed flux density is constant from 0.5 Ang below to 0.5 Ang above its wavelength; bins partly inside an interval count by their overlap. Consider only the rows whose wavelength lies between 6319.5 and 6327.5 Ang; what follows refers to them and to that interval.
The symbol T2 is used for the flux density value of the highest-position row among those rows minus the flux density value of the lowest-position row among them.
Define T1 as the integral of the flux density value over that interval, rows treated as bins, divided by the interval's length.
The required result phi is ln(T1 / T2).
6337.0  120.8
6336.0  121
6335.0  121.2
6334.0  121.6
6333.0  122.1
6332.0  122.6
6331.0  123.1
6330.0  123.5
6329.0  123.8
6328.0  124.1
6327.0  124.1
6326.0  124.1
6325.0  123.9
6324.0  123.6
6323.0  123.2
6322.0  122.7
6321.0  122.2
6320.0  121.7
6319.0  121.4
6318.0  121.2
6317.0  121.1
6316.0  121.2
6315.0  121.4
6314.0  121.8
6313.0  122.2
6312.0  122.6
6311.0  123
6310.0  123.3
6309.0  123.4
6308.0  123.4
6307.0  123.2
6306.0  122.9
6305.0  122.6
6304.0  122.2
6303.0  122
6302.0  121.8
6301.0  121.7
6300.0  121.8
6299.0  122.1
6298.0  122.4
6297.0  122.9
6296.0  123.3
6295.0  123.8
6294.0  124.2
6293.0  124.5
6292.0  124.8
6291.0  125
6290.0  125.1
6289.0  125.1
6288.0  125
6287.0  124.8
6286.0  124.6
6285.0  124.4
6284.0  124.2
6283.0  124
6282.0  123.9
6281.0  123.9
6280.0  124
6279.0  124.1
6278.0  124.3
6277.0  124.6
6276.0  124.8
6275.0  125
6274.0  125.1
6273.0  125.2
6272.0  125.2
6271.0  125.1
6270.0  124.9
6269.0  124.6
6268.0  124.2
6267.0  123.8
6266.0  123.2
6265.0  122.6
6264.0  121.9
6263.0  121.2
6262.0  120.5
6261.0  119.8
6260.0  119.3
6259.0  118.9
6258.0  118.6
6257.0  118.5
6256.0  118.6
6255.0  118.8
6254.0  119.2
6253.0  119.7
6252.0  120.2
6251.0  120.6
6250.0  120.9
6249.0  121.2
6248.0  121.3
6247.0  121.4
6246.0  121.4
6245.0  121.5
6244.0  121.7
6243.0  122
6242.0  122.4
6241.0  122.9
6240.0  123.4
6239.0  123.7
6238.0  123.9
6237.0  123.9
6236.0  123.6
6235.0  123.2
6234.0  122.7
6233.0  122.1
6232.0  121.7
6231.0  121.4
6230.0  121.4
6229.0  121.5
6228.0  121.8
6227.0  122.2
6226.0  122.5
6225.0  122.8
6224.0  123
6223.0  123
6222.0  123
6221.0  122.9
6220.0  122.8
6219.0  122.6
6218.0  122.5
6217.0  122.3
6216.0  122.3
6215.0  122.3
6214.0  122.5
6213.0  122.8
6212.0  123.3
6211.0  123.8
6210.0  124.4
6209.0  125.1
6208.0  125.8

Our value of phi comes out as 3.9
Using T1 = 123.2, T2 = 2.4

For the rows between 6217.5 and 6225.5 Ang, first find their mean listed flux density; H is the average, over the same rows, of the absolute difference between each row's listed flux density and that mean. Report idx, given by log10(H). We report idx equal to -0.82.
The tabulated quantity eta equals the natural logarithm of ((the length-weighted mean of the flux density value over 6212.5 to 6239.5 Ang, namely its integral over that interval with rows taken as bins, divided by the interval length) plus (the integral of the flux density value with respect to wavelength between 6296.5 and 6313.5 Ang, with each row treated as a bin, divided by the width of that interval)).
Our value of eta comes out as 5.502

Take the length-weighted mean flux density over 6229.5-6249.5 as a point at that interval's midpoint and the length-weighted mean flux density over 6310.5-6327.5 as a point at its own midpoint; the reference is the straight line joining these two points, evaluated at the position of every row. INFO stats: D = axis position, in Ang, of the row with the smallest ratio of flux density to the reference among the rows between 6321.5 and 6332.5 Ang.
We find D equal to 6332.0 Ang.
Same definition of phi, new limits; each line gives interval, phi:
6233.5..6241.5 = 6.4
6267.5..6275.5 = 5.1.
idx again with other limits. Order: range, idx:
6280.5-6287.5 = -0.53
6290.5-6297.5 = -0.20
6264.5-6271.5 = -0.13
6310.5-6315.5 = -0.32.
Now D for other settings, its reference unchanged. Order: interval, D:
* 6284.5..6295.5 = 6295.0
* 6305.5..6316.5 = 6316.0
